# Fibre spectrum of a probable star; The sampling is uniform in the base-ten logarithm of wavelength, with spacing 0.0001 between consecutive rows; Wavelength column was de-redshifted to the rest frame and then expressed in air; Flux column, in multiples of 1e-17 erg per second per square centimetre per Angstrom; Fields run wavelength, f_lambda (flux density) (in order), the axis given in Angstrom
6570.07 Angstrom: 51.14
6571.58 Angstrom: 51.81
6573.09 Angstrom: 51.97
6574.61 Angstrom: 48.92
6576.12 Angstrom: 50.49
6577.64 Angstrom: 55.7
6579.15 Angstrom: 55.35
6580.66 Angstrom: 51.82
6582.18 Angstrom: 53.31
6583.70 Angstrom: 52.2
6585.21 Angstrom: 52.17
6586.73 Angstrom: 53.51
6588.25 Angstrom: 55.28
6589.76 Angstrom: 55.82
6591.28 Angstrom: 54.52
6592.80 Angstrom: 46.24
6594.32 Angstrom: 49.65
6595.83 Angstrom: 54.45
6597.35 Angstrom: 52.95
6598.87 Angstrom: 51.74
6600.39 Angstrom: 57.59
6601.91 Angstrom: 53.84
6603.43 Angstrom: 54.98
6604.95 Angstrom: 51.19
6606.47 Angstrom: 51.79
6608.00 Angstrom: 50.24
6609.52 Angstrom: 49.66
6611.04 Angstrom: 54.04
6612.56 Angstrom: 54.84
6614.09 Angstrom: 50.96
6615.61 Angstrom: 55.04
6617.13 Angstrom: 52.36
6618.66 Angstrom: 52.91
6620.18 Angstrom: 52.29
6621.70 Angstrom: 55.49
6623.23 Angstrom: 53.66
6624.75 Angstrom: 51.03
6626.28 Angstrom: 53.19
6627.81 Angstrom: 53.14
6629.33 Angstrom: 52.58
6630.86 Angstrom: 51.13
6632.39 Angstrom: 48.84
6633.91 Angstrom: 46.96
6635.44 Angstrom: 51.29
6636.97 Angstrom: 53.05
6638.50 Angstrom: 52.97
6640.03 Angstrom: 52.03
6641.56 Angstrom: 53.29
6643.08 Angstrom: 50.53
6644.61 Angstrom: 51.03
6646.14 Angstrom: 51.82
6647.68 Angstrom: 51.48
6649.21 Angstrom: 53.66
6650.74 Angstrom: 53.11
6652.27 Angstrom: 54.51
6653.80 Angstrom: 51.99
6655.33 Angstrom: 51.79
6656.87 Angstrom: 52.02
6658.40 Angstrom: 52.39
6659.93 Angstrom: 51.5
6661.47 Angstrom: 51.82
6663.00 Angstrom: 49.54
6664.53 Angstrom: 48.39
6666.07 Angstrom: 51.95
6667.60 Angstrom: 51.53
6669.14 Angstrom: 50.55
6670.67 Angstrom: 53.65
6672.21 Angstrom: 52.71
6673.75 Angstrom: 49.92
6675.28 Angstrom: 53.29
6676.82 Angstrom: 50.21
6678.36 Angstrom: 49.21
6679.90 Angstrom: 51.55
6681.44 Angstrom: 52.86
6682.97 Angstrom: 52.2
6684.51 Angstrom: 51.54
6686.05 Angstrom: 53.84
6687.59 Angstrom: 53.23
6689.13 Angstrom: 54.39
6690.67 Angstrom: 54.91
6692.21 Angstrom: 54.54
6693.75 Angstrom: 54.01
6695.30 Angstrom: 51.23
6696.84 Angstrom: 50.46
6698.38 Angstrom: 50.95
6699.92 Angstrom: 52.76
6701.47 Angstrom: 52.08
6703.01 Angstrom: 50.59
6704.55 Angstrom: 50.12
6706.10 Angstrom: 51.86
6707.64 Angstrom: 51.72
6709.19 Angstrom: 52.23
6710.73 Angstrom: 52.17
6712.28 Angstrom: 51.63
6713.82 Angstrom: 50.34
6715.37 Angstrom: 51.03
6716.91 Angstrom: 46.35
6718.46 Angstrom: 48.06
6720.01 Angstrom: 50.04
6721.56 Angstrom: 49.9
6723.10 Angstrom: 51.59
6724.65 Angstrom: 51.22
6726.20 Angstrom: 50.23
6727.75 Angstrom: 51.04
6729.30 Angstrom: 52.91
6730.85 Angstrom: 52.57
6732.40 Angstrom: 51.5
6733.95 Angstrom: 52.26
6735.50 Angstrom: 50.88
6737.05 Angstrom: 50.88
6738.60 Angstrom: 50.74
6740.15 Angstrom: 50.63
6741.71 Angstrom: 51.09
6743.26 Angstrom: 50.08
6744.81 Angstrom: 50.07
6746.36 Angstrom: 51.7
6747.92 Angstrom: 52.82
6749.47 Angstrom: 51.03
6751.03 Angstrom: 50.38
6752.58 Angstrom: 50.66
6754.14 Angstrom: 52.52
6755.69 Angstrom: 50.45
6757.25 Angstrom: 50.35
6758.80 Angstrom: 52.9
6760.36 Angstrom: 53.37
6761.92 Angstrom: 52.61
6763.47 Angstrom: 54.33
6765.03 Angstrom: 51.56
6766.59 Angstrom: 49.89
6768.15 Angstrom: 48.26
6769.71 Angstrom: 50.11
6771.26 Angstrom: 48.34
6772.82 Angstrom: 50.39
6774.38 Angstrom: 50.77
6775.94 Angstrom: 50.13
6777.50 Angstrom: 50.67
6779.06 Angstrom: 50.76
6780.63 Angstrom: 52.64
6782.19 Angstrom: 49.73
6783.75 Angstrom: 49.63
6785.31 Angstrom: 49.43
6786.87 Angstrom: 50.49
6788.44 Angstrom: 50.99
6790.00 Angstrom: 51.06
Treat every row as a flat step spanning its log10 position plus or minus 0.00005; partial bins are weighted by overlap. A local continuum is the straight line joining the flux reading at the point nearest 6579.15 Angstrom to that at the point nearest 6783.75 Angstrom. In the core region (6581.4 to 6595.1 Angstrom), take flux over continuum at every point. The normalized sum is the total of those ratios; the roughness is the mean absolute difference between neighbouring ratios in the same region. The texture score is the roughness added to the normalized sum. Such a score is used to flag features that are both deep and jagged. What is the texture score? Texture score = 8.62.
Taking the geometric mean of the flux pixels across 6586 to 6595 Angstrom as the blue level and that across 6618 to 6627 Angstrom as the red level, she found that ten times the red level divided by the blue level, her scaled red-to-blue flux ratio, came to 10.1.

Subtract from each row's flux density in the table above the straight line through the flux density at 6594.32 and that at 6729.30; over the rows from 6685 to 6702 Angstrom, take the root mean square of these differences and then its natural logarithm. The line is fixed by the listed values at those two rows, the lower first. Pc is 0.59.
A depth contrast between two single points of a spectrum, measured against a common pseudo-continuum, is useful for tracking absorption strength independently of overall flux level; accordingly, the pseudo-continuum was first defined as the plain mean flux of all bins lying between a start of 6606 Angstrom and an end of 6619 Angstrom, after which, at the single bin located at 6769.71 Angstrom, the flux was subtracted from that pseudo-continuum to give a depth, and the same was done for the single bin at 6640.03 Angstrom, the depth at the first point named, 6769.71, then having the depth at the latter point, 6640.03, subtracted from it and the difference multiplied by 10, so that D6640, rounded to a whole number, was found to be 19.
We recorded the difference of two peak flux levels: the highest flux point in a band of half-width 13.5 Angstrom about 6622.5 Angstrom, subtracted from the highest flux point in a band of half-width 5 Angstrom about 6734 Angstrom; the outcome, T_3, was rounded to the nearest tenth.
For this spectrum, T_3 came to -2.6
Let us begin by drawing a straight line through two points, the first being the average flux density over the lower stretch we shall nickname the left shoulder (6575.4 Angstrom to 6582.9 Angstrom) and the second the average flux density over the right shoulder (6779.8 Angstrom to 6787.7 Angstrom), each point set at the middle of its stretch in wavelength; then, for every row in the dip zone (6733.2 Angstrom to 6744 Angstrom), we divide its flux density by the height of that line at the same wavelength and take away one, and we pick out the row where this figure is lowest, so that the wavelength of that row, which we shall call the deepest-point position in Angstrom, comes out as 6743.26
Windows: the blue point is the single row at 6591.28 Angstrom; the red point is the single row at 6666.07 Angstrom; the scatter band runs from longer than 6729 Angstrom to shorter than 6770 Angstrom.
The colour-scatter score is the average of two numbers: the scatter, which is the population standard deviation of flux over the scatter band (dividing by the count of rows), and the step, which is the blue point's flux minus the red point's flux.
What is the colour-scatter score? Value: 1.9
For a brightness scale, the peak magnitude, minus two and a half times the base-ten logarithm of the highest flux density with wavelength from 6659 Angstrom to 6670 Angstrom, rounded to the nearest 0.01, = -4.29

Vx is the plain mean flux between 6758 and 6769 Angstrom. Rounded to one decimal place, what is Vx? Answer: 51.8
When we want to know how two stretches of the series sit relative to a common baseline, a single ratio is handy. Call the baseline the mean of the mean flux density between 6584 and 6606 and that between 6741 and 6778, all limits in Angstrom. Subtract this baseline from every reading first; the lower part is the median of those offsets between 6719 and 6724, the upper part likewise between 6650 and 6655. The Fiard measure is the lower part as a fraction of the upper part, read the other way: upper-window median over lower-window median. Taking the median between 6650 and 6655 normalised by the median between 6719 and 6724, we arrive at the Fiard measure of -0.51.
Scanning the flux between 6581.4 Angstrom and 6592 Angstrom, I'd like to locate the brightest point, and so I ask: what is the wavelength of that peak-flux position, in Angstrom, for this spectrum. 6589.76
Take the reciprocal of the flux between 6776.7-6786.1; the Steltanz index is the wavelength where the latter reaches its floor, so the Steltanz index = 6780.63 Angstrom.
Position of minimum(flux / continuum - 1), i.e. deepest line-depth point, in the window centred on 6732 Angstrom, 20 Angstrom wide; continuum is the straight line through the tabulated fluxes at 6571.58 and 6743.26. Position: 6726.20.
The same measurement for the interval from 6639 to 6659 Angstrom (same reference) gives 6643.08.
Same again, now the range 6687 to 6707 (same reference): 6704.55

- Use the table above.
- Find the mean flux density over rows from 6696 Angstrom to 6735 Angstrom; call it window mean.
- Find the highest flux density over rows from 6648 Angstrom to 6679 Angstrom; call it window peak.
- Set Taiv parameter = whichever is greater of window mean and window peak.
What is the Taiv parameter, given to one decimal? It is 54.5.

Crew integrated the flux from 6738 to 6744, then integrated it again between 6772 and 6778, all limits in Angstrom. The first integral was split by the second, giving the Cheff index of 1.00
